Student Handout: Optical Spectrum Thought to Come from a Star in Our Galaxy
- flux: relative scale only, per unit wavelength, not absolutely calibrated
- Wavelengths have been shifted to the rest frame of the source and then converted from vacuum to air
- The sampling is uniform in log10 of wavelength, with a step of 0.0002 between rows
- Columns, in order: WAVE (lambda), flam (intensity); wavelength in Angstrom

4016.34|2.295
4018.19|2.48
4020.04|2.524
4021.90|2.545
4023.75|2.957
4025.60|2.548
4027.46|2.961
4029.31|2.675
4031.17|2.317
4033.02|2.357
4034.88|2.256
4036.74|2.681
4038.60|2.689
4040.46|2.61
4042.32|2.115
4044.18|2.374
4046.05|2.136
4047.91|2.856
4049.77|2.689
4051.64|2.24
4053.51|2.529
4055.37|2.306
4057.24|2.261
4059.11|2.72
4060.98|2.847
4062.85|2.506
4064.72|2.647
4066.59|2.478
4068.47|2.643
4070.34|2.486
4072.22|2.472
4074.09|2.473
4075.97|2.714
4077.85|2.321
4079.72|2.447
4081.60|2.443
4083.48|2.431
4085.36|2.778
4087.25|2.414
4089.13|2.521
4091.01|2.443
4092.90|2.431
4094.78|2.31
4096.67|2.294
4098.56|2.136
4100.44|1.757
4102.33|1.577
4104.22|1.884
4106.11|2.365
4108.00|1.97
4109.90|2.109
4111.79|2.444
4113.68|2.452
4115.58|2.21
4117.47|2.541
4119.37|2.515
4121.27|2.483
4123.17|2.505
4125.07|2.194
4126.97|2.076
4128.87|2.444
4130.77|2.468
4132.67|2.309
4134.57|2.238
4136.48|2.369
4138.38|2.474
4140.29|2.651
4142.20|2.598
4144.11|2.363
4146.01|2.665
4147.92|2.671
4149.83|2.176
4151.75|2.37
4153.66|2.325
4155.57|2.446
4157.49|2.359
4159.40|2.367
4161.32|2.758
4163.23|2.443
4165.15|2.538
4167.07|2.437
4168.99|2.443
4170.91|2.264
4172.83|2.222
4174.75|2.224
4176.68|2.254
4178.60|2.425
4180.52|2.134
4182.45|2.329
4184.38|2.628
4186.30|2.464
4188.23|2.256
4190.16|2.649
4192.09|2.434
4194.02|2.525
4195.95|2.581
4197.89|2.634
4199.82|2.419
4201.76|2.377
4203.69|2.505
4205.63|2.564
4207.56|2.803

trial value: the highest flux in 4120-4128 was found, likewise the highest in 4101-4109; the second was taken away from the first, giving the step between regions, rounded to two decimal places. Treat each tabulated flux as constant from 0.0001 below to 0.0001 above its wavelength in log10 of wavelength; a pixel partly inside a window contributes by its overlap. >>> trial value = 0.14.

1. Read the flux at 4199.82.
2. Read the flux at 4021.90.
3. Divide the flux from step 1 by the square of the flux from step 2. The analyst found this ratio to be 0.37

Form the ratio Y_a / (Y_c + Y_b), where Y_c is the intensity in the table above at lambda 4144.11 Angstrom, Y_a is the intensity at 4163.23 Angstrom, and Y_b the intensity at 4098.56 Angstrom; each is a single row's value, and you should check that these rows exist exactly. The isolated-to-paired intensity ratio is 0.54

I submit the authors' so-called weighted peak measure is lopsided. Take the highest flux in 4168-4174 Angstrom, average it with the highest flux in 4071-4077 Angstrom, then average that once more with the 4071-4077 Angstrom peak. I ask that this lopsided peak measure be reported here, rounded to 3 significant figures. 2.65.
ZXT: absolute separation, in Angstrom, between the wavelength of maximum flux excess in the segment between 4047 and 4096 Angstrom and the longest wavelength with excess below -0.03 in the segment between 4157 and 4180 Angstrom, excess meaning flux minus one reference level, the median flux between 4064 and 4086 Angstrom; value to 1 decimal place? 130.7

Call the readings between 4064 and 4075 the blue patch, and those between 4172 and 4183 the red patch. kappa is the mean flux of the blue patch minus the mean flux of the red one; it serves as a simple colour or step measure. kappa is 0.3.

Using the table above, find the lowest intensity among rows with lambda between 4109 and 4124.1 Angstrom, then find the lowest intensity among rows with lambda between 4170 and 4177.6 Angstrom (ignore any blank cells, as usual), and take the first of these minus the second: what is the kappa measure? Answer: -0.11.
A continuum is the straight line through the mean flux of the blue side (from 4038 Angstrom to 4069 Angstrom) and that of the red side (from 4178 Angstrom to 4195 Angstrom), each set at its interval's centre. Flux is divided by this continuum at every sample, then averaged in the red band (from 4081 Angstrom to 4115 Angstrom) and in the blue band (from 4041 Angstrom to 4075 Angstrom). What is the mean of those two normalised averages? 0.953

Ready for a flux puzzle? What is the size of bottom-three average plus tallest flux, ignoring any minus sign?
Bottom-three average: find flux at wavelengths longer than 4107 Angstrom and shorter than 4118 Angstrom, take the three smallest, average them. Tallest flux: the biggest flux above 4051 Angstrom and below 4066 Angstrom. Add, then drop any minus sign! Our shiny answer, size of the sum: 4.94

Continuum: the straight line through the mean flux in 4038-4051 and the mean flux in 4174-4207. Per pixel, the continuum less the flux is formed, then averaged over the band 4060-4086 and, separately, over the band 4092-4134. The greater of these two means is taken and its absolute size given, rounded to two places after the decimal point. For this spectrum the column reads 0.22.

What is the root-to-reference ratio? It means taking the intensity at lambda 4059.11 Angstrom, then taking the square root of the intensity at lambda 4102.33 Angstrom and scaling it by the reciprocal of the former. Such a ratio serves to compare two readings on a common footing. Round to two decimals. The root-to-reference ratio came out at 0.46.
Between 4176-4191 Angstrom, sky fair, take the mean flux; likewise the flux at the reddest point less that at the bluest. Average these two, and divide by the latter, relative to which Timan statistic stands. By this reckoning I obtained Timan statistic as 3.5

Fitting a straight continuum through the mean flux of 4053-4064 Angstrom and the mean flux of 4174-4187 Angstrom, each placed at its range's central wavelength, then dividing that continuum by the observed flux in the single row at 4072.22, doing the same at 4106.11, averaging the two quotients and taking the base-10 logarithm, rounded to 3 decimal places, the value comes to 0.012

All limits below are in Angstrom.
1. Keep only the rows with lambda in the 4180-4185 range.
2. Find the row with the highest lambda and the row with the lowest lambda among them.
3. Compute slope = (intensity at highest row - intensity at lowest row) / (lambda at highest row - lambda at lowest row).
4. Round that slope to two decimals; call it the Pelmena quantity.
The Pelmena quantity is 0.13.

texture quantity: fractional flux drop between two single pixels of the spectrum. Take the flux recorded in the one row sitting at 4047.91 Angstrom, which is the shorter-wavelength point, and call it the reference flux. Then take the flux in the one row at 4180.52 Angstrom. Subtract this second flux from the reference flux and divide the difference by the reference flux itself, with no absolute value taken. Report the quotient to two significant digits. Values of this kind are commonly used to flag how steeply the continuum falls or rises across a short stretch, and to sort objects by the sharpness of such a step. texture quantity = 0.25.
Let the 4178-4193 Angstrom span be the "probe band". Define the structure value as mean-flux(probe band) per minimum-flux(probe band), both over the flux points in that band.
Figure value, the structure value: 1.132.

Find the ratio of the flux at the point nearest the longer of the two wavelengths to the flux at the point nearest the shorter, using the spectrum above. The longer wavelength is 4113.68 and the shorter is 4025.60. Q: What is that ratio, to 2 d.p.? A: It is 0.96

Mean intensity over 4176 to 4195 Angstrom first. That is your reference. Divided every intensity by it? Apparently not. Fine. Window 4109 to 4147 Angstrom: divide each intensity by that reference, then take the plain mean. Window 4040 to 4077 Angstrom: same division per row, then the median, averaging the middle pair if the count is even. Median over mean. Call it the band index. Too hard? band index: 1.04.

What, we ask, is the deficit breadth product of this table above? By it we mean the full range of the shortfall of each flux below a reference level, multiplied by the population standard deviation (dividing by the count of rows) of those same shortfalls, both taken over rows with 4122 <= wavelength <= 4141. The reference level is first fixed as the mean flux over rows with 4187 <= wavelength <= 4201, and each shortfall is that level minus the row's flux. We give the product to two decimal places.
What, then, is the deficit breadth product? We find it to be 0.09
